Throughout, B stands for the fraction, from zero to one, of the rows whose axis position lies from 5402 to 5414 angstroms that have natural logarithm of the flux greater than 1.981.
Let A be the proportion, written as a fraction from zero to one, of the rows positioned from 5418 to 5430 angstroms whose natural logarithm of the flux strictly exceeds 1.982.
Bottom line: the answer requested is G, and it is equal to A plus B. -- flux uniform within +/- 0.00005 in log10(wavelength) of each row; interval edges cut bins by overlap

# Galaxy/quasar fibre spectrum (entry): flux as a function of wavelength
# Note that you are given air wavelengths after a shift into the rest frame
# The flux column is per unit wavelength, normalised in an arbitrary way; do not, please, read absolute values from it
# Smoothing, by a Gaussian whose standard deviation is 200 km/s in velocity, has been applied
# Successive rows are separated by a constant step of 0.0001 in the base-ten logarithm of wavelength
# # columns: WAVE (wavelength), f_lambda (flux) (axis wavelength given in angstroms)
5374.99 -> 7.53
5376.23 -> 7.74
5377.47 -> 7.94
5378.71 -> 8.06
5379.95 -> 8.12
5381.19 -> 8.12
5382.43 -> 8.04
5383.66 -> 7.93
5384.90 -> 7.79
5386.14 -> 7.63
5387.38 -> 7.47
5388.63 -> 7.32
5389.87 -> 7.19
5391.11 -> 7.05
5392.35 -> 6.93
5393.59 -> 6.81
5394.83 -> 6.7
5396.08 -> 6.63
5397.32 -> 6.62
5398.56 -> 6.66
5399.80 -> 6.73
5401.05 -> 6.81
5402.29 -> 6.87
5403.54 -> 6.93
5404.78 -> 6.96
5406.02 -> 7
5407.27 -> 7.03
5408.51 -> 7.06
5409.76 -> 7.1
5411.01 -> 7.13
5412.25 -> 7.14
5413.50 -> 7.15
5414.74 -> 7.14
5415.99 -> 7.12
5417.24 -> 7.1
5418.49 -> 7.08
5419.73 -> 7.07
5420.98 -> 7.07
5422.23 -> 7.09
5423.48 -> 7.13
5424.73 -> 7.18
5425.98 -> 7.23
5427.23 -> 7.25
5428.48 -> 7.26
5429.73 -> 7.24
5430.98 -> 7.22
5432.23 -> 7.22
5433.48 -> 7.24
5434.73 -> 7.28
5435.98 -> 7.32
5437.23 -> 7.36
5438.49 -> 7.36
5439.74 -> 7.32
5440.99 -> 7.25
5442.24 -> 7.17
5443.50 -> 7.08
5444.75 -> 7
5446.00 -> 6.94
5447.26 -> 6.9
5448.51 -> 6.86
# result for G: 0.10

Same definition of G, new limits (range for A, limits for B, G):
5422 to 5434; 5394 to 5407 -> 0.10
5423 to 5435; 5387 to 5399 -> 0.40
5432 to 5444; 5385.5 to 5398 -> 0.80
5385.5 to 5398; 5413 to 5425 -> 0.30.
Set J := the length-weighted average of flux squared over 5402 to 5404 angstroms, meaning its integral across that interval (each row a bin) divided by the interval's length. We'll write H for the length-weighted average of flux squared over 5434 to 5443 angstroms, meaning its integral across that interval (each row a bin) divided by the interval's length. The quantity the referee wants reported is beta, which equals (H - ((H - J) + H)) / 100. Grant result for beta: -0.06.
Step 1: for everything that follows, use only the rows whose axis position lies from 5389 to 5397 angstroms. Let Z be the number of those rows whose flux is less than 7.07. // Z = 5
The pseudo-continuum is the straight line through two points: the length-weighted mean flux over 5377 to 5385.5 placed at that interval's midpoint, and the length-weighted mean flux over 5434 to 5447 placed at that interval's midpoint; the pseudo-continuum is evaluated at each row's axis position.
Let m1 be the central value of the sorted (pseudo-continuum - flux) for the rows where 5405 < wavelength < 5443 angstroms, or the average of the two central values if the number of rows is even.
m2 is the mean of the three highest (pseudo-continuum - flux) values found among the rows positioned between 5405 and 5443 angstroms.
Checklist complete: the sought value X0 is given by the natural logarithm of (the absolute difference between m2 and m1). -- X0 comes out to -1.0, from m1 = 0.3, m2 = 0.6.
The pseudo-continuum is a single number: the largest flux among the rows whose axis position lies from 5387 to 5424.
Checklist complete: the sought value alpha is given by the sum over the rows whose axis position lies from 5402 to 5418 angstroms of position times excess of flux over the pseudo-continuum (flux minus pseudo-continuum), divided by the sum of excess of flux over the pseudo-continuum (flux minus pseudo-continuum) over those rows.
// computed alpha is 5408.9 angstroms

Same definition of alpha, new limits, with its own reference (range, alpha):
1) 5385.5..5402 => 5396.3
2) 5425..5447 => 5437.4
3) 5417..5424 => 5420.3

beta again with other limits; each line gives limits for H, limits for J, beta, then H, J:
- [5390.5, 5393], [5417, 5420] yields 0.01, 49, 50.3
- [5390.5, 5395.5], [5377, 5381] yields 0.18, 47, 64.8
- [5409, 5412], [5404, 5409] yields -0.01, 51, 49.2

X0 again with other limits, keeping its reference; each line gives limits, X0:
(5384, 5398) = -1.1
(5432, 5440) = -2.2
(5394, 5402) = -3.3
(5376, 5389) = -1.1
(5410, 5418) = -3.6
